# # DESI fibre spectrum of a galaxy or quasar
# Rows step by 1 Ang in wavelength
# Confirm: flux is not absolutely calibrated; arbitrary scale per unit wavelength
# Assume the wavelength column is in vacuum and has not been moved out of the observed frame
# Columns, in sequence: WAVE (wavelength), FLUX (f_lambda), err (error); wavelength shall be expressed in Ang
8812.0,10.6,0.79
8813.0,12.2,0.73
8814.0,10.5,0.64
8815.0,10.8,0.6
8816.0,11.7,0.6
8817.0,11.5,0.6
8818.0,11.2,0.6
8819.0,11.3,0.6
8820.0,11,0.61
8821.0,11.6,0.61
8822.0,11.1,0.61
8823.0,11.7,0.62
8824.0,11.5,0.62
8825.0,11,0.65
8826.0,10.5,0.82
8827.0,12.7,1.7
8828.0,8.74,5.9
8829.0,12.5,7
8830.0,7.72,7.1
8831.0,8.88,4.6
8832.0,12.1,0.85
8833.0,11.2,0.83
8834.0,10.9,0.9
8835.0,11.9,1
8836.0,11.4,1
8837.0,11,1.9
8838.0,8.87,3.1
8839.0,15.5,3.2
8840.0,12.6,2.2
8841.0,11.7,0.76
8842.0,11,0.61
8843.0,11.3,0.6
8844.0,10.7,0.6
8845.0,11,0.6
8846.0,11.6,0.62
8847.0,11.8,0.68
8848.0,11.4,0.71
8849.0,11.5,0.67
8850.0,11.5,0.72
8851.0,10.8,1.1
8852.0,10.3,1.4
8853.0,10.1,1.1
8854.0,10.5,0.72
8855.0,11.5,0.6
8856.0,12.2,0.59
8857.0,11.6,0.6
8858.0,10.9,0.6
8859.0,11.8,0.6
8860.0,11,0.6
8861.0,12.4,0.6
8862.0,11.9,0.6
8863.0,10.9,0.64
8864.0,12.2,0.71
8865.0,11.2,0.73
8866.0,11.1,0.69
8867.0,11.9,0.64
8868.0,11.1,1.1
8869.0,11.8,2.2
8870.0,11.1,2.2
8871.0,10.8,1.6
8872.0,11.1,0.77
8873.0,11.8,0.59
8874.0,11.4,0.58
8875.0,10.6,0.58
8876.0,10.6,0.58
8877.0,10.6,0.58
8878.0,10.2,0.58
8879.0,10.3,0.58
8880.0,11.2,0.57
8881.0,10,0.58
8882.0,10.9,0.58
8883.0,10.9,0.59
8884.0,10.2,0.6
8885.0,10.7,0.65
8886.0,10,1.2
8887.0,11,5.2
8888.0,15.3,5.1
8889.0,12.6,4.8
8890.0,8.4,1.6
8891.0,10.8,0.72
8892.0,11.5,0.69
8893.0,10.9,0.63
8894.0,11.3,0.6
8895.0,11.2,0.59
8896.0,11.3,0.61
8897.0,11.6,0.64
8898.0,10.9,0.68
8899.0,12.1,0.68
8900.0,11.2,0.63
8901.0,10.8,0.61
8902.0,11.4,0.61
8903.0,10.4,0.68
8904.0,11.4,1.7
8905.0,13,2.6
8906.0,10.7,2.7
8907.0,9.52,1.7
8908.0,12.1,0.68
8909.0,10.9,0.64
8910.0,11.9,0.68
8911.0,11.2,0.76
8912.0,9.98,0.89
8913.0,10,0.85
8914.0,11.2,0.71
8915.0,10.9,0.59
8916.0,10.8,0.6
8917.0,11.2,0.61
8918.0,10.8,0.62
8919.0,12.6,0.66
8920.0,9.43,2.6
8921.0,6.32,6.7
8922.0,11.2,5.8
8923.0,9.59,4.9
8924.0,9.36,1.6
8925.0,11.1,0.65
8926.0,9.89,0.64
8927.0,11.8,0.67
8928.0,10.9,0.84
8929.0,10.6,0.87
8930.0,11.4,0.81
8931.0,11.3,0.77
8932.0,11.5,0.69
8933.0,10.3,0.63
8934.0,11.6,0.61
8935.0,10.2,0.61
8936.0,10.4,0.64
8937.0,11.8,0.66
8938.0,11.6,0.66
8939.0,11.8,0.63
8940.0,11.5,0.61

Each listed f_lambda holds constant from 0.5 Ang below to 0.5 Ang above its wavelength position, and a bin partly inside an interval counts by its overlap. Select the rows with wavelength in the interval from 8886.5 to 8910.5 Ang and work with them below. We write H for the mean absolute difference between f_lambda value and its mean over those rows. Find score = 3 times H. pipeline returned 2.37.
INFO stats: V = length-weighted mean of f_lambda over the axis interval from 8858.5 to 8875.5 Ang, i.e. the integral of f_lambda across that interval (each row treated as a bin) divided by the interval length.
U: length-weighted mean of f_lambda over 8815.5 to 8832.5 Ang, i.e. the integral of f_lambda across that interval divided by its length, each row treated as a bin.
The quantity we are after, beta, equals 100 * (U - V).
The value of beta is -43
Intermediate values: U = 11.0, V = 11.4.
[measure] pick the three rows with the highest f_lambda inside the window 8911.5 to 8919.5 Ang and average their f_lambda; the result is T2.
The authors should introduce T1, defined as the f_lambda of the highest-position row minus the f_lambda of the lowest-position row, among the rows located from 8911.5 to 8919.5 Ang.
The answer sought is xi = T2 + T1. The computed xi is 14.3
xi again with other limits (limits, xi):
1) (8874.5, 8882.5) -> 11.2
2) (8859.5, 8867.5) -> 13.1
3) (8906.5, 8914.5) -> 13.4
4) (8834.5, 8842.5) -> 12.4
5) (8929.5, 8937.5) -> 12.0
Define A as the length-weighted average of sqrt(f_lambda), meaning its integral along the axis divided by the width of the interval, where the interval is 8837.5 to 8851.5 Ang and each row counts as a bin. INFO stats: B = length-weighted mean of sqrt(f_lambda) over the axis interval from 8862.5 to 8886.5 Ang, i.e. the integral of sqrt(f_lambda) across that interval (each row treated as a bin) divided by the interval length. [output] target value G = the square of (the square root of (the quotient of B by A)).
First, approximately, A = 3.39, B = 3.31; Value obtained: 0.98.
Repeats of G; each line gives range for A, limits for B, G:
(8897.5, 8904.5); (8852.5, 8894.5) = 1.00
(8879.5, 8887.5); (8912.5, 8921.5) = 0.98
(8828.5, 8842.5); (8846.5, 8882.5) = 1.00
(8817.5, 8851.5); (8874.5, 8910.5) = 0.99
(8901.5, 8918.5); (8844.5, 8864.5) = 1.01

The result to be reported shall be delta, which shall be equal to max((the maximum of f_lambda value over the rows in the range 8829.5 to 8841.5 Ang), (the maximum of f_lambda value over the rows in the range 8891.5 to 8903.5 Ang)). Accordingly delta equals 15.5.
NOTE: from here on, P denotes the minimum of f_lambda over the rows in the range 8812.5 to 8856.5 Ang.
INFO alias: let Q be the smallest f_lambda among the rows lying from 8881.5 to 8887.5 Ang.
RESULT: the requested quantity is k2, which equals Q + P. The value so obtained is 17.7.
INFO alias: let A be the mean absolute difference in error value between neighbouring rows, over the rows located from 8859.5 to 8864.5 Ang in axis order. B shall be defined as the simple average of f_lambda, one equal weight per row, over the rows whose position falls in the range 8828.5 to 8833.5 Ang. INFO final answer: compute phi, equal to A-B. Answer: -10.45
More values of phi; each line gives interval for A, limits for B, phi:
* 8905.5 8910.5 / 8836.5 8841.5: -11.41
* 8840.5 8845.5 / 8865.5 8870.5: -11.36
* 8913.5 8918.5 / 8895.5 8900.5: -11.38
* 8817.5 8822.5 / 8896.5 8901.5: -11.32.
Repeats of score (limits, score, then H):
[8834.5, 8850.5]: 2.18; 0.73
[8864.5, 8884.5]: 1.29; 0.43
